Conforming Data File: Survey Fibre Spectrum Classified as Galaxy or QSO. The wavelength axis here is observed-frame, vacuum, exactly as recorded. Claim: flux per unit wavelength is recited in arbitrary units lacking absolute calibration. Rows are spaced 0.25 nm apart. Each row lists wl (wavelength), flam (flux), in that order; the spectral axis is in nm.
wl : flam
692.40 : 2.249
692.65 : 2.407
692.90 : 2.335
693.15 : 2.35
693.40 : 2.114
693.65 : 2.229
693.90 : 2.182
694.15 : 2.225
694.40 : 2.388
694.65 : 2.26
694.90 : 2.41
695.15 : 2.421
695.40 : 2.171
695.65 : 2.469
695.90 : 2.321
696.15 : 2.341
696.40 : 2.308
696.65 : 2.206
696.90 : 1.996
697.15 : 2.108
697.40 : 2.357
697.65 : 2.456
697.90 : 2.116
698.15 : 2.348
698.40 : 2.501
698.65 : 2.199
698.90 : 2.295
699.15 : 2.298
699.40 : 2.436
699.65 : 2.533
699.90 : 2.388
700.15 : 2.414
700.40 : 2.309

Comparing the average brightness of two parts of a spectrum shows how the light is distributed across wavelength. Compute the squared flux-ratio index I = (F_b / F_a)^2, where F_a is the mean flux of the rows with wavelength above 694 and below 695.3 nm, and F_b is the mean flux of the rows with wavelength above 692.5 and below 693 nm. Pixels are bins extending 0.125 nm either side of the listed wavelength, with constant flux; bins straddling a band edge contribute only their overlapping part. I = 1.03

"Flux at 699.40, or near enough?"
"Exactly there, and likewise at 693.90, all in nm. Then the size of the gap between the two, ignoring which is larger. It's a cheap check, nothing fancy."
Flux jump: 0.254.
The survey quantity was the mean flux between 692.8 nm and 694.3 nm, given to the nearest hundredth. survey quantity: 2.24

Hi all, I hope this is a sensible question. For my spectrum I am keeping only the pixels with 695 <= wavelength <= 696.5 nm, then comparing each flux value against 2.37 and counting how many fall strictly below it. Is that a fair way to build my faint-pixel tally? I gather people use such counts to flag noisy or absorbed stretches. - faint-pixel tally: 4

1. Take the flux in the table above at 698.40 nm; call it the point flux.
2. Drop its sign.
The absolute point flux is 2.50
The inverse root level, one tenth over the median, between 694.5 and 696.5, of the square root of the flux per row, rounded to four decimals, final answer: 0.0655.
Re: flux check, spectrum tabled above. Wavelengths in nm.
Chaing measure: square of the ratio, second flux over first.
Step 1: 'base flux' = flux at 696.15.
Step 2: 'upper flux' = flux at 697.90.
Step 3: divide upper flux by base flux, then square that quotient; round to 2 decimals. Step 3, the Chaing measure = 0.82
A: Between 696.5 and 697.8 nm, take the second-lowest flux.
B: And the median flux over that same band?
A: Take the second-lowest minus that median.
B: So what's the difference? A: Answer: -0.10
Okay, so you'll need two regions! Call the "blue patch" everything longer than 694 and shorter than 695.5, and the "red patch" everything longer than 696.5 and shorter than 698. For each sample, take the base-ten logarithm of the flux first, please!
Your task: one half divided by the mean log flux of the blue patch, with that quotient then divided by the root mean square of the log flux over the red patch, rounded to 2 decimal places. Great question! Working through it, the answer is 4.00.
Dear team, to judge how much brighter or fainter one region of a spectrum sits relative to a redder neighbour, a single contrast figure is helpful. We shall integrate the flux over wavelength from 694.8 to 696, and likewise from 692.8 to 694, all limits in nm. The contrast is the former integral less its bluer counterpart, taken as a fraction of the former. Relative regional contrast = 0.05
